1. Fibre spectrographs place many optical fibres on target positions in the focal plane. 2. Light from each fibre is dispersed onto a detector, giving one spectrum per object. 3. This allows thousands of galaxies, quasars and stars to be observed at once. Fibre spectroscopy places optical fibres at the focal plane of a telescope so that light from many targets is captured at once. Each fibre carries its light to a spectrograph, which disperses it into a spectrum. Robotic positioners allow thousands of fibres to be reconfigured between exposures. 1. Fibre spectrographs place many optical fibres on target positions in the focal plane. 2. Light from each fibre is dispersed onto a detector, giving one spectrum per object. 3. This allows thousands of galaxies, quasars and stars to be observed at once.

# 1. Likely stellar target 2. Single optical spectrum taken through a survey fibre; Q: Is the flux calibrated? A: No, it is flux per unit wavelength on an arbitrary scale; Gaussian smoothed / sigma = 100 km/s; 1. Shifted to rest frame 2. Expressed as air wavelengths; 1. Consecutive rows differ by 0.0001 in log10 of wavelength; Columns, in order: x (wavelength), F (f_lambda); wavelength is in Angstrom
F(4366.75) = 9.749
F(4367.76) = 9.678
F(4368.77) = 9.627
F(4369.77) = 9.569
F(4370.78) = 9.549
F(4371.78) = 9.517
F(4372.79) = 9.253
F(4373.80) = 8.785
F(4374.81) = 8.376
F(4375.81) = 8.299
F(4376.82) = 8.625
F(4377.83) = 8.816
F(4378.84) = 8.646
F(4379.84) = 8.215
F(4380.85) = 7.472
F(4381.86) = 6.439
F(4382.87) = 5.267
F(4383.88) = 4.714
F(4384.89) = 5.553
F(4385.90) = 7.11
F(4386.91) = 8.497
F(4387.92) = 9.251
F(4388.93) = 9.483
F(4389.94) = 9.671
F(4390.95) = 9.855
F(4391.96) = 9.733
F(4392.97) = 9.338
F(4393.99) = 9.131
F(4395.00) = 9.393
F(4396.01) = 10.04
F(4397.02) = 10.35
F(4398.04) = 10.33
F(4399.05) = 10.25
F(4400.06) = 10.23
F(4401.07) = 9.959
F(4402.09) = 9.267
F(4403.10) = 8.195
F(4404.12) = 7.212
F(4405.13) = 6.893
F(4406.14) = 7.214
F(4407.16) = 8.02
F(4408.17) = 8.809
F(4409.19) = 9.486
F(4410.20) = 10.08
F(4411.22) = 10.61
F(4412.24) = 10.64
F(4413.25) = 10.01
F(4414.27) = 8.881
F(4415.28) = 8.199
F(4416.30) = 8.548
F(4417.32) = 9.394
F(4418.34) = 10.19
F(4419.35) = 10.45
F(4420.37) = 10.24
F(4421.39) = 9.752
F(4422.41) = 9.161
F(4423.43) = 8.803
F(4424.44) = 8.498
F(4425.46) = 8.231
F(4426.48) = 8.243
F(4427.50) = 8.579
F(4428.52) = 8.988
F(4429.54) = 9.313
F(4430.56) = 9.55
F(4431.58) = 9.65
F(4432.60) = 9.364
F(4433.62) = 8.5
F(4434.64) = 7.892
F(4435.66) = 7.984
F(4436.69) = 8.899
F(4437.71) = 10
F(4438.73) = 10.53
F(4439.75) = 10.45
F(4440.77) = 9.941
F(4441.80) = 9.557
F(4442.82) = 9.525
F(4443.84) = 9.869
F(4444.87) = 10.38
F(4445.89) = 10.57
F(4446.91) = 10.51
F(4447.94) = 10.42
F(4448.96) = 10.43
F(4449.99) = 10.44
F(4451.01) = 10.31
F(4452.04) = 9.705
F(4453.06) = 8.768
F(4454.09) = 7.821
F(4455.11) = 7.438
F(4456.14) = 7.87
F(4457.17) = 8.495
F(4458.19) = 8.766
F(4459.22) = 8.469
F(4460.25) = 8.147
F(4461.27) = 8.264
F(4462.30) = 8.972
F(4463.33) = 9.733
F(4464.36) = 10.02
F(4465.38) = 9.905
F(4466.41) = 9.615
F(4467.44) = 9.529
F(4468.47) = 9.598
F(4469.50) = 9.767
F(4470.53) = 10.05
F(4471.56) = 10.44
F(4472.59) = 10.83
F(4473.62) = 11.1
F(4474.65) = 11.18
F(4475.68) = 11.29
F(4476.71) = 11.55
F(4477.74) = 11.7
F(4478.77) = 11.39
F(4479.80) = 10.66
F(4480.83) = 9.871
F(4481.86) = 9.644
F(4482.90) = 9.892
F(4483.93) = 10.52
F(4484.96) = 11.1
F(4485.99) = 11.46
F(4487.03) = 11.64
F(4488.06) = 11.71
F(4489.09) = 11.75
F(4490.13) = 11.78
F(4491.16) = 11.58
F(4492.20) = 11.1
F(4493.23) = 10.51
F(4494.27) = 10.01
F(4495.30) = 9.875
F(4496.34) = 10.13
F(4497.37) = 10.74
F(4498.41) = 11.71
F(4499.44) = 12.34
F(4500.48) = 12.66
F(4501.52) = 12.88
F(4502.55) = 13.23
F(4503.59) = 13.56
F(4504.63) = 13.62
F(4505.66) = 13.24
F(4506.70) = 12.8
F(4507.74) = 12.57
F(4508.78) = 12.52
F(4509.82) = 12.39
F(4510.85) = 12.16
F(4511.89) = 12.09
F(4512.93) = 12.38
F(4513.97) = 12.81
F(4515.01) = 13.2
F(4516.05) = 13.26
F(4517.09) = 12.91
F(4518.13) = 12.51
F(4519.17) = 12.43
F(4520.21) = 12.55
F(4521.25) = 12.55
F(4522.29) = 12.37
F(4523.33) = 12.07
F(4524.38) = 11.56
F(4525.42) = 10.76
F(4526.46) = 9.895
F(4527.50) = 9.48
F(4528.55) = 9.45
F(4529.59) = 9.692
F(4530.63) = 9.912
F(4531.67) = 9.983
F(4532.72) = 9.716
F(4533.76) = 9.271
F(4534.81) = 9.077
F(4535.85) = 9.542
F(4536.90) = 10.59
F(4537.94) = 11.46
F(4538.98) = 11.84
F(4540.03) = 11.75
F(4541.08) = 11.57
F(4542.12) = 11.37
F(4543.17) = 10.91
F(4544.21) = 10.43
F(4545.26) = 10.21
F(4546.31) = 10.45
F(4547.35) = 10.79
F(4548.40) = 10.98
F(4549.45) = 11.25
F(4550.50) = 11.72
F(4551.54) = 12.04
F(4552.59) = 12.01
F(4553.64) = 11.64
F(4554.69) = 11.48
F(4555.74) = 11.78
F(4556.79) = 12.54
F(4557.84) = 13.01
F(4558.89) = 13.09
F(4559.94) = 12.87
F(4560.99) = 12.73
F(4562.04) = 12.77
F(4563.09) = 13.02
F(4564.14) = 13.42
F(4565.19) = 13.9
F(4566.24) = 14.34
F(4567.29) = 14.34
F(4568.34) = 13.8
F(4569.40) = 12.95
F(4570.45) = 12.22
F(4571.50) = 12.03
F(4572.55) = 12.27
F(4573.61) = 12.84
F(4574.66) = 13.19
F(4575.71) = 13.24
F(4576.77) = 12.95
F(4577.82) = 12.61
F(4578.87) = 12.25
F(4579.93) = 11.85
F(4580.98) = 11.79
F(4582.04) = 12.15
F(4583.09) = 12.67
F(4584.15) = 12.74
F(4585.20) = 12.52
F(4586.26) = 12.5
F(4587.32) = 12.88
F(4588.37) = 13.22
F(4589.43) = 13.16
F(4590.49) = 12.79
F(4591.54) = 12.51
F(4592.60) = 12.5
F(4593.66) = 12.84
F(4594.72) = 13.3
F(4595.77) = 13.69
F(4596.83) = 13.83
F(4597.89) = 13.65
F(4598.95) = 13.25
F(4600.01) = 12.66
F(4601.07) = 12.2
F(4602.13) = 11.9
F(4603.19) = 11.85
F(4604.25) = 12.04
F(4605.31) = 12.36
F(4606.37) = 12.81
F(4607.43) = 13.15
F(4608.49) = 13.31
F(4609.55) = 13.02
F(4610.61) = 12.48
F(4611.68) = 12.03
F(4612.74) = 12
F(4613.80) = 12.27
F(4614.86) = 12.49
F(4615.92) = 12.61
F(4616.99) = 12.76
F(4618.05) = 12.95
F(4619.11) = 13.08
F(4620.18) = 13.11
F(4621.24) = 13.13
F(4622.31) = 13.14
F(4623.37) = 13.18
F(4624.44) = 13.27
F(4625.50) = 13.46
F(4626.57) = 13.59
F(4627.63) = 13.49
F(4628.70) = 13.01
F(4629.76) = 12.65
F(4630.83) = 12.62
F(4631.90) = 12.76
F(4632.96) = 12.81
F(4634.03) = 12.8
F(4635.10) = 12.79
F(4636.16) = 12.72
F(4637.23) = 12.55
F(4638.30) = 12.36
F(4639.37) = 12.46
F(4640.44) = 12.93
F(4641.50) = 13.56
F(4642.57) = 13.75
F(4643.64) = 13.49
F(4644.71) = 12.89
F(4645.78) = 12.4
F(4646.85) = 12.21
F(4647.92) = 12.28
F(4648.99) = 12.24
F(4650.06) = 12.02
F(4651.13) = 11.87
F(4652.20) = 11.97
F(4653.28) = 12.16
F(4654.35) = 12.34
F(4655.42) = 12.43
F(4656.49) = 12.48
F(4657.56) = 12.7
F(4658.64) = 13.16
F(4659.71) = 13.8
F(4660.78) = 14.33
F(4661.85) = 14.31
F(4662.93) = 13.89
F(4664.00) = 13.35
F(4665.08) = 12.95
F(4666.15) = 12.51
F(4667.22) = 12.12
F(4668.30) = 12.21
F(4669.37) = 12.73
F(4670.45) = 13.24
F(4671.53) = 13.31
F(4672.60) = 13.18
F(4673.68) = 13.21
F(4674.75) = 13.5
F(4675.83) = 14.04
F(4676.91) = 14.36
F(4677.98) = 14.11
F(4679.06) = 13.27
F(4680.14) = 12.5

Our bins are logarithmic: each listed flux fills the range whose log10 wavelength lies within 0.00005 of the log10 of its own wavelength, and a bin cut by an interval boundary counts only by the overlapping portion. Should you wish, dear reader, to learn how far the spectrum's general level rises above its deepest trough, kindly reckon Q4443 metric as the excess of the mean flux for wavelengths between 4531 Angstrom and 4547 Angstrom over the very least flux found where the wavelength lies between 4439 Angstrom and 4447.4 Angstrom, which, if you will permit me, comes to 1.0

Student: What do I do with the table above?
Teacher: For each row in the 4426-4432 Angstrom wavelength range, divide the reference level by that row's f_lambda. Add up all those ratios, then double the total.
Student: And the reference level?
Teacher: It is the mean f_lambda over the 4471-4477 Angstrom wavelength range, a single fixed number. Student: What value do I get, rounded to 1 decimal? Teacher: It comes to 14.7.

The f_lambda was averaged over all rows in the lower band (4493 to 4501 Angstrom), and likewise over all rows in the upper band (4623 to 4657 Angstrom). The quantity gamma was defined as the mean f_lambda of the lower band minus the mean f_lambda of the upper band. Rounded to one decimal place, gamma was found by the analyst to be -1.7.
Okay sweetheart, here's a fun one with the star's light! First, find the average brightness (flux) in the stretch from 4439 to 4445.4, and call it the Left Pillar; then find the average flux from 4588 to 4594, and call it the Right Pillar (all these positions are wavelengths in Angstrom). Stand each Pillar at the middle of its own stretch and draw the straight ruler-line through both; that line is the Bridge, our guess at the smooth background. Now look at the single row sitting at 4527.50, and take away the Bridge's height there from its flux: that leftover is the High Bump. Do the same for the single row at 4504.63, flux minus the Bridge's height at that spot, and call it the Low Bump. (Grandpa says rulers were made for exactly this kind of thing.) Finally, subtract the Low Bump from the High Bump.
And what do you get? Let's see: -4.6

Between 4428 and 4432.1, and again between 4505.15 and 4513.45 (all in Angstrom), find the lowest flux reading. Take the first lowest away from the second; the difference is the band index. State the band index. 3.1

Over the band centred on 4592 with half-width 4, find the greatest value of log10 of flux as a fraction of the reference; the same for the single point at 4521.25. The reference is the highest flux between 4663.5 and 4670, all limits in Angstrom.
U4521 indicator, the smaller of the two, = -0.03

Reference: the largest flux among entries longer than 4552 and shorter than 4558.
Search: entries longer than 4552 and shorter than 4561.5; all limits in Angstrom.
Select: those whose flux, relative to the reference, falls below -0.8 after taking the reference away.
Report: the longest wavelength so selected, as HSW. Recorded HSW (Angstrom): 4555.74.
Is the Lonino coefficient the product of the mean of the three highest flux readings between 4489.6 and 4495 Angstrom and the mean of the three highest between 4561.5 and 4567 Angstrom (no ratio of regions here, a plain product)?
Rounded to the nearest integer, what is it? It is 160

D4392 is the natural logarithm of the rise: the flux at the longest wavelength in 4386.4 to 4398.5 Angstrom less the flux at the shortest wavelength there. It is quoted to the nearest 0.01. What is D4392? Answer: 0.61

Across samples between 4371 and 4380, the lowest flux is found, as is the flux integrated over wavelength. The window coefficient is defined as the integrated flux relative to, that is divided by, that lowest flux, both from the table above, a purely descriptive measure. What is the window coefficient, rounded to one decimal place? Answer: 9.6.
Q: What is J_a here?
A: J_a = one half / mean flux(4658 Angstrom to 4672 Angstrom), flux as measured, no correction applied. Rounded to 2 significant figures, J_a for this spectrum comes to 0.038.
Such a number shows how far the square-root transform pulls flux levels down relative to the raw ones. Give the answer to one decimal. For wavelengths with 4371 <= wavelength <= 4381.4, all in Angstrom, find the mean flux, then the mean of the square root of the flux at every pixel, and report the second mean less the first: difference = -5.7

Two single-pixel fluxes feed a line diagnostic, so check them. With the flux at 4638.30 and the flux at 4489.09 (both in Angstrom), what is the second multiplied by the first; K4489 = 145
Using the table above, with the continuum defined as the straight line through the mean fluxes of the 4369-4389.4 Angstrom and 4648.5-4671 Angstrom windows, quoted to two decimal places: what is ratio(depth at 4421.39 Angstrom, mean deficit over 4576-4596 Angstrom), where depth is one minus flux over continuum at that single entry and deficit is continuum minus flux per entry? 0.10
